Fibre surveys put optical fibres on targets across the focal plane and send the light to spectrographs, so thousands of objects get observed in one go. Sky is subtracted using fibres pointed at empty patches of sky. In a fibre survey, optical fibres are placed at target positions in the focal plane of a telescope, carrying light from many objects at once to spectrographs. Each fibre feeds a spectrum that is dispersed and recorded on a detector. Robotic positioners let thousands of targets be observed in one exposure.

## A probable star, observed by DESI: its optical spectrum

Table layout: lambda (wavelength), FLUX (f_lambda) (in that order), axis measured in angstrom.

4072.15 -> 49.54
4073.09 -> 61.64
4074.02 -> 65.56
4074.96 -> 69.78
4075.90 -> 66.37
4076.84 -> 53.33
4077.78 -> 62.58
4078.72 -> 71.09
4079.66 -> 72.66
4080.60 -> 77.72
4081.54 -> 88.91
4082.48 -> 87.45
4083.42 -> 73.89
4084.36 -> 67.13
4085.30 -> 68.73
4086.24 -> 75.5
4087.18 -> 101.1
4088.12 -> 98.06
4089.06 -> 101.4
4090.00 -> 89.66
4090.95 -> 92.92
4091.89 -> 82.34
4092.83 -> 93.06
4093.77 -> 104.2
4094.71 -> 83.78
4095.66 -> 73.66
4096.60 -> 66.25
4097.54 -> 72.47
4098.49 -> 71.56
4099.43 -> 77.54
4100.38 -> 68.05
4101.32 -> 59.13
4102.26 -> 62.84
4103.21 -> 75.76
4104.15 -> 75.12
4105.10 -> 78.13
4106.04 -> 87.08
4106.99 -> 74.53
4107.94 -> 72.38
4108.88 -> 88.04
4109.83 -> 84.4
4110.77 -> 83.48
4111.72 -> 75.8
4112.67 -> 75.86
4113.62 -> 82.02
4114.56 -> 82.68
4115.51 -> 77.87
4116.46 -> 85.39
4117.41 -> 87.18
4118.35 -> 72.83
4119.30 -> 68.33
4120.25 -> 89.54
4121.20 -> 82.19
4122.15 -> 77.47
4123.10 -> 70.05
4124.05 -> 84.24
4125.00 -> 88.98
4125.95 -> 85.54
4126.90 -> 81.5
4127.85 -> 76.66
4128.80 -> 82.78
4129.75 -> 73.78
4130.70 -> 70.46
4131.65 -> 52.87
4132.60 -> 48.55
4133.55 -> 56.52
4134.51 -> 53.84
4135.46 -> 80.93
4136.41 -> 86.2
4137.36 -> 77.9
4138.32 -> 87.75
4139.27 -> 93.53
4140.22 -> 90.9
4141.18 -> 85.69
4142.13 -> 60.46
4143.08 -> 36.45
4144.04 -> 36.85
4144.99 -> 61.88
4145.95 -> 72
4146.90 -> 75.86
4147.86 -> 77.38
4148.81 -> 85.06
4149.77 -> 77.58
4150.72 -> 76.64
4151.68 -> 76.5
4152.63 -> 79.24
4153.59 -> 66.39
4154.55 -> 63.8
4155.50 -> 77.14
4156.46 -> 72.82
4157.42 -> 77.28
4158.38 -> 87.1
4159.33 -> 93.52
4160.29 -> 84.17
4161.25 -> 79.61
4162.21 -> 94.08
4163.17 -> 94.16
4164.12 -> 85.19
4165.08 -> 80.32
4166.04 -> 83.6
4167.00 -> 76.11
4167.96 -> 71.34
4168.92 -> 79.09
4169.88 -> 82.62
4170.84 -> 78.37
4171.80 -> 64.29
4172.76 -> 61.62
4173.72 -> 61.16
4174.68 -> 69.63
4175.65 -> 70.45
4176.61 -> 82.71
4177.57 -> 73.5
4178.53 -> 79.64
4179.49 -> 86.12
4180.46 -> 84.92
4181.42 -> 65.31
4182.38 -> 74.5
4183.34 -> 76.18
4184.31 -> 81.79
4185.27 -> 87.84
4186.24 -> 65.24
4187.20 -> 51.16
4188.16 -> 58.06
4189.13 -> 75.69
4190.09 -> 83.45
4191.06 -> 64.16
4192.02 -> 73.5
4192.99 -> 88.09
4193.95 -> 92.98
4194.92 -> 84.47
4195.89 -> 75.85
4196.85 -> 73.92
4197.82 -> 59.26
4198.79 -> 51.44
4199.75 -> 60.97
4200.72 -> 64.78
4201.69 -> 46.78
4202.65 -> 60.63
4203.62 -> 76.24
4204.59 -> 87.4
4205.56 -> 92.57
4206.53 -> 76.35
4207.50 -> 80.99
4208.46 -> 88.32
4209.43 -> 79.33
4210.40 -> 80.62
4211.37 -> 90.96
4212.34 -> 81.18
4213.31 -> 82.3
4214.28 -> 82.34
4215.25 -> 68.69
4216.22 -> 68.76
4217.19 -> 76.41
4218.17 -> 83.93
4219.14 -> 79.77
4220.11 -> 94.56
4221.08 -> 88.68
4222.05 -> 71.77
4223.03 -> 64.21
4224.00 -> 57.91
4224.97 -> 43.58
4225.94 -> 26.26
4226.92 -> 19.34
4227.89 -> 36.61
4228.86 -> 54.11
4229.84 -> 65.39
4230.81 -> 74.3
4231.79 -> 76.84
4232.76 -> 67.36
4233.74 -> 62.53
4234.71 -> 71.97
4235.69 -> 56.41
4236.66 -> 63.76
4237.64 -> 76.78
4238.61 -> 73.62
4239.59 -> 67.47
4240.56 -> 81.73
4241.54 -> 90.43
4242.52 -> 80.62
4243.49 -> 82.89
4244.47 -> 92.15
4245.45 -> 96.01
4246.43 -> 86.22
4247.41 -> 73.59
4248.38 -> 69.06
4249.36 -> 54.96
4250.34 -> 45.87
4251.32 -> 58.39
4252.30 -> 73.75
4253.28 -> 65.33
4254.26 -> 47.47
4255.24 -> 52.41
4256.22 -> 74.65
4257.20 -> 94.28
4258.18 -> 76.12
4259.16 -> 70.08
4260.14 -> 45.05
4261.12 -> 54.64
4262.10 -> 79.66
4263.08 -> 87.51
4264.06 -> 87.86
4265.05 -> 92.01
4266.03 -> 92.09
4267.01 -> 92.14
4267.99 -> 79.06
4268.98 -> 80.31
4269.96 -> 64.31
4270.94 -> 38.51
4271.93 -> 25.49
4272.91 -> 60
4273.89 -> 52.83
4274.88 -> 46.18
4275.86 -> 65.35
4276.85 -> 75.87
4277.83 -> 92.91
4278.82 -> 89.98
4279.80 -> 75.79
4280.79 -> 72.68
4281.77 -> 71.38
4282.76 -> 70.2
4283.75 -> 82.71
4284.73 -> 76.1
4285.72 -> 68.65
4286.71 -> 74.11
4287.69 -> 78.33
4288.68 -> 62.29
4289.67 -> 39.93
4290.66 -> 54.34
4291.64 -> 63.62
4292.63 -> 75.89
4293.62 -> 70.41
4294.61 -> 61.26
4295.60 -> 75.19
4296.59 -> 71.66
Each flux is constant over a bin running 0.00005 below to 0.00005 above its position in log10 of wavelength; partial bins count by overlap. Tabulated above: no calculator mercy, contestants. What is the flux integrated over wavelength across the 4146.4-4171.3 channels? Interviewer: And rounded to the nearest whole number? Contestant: 1987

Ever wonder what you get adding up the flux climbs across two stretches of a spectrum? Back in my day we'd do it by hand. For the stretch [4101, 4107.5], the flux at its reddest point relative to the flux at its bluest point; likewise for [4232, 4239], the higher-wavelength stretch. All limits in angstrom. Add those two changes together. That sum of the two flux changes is 22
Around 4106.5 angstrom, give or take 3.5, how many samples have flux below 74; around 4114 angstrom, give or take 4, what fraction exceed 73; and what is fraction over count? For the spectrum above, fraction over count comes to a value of 1.0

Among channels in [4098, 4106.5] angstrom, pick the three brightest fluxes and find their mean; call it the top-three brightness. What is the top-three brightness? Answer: 81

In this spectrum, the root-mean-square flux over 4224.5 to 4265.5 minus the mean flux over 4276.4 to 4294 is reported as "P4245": -1.8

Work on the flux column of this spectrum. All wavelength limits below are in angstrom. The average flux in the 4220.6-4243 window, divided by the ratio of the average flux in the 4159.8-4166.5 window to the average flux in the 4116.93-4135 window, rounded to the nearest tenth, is 55.0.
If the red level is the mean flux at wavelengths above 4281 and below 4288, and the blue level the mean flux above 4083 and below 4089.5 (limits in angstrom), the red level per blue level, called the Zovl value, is 0.89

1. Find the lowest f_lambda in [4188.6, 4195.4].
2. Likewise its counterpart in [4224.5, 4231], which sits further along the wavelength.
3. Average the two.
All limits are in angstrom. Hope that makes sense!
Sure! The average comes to 42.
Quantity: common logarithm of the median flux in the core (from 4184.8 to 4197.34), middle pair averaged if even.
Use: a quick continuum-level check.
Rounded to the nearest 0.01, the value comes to 1.88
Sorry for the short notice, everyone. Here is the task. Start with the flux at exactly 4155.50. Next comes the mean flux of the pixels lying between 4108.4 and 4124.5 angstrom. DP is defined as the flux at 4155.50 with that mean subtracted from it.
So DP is -3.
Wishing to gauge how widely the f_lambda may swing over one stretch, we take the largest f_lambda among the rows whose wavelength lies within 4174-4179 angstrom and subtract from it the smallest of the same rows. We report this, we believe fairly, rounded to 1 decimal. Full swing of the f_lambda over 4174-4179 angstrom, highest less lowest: 13.1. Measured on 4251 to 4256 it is 26.3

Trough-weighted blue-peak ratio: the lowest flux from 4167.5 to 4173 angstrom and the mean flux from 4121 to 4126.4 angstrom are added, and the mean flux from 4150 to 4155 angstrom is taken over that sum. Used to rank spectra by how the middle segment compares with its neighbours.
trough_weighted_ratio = 0.51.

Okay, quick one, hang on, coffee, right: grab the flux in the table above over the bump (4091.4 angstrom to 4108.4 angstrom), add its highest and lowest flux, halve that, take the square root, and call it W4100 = 9.0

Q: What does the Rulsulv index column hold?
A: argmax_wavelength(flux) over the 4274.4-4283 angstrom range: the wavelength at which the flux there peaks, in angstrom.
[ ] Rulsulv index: 4277.83 angstrom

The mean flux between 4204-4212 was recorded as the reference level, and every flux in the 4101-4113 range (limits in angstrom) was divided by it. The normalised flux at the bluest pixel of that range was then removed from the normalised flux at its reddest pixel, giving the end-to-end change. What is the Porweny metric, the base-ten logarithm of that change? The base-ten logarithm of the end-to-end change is -0.70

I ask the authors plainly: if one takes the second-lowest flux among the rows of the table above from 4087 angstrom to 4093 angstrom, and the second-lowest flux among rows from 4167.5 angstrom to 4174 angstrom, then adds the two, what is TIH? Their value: 151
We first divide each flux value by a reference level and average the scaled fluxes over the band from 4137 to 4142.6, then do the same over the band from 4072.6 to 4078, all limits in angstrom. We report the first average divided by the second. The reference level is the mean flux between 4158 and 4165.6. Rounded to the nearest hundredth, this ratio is 1.31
